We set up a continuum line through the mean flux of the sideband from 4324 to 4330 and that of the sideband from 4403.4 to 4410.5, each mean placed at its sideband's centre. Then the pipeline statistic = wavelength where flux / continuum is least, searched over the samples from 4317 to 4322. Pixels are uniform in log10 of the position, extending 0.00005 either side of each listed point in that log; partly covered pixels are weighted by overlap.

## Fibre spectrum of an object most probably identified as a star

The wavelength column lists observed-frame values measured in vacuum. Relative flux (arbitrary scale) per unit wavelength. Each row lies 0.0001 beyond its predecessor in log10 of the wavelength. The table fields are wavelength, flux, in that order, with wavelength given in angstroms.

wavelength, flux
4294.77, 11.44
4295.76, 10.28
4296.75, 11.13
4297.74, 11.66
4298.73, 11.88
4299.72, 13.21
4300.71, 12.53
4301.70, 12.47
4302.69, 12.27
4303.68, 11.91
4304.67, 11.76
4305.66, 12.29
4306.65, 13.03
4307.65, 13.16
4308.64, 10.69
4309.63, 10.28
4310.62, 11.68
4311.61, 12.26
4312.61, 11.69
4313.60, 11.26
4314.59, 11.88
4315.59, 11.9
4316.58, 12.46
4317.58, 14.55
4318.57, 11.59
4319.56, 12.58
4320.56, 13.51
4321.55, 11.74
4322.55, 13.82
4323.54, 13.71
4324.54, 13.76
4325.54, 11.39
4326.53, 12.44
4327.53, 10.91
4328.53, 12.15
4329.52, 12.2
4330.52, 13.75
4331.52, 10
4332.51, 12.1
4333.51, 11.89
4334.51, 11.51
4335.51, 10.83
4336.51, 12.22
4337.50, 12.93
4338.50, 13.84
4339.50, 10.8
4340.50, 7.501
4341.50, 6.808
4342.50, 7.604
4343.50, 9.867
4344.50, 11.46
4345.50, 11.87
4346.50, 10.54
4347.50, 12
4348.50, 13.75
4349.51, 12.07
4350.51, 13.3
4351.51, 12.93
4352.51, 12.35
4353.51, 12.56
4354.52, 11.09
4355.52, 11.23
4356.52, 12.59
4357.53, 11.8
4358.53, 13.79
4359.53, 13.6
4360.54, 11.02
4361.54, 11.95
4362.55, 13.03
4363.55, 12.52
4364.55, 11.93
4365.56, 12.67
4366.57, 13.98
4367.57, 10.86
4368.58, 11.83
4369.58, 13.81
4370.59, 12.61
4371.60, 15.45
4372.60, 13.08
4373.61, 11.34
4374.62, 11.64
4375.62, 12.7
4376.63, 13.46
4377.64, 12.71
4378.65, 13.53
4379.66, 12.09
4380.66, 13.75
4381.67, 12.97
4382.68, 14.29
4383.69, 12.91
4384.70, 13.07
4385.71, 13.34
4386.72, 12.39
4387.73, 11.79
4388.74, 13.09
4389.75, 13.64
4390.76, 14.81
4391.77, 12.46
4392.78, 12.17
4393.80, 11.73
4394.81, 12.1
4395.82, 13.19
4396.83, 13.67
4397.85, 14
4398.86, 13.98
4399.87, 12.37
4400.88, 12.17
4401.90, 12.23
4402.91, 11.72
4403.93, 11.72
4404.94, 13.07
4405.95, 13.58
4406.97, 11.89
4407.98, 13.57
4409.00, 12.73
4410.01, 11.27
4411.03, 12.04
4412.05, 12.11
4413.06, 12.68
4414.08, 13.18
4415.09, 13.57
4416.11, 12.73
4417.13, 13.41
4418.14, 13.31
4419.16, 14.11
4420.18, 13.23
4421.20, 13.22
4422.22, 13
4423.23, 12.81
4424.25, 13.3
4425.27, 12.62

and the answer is 4318.57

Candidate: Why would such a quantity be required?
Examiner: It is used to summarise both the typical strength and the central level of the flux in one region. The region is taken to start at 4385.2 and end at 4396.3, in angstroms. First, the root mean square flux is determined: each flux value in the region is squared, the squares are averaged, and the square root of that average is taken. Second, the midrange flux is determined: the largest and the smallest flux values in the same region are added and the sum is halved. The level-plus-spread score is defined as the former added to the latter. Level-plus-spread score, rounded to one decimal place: 26.1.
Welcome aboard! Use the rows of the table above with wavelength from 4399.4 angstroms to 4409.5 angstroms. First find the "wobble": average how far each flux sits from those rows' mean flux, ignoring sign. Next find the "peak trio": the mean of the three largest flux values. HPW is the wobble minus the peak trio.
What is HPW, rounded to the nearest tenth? -12.8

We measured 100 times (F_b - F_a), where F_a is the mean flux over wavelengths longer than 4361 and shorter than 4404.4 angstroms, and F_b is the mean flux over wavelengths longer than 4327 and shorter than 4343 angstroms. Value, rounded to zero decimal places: -174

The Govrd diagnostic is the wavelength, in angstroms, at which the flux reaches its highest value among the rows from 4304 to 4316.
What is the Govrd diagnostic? 4307.65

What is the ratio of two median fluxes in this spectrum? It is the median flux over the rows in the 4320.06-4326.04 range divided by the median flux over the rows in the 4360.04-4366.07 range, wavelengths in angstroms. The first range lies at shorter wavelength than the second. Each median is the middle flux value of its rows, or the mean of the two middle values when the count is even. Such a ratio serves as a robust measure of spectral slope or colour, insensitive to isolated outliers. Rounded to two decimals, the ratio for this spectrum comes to 1.11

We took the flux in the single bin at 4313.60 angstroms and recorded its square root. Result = 3.4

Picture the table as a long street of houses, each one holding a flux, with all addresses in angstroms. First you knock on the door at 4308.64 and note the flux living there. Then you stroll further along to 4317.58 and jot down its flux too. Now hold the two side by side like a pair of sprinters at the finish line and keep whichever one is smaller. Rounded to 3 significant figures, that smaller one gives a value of 10.7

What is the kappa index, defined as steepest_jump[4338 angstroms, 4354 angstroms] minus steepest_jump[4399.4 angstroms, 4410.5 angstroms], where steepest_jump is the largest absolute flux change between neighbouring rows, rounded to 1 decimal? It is 1.6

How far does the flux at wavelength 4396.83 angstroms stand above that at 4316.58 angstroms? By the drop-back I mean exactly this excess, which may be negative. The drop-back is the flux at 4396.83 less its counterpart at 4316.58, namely 1.2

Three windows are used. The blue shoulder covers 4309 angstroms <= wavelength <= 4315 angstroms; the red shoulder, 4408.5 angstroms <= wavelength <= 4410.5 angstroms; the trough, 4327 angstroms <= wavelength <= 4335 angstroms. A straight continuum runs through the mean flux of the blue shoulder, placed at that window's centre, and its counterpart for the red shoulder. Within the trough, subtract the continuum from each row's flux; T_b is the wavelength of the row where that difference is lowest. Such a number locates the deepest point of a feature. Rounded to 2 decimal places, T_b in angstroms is 4331.52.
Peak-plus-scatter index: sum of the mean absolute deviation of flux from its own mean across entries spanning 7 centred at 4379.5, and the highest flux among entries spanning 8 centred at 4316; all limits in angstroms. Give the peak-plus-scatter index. 15.1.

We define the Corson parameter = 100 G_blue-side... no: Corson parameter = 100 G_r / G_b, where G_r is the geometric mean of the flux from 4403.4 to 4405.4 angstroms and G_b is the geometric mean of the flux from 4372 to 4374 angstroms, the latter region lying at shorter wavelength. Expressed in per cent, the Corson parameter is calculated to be 102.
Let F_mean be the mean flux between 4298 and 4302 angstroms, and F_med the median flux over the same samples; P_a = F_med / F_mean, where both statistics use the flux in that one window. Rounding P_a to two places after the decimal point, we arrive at 1.00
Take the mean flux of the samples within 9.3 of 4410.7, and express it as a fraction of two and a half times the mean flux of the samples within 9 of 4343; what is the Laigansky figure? 0.454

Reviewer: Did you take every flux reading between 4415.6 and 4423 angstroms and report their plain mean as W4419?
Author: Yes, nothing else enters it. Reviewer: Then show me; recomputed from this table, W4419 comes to 13.3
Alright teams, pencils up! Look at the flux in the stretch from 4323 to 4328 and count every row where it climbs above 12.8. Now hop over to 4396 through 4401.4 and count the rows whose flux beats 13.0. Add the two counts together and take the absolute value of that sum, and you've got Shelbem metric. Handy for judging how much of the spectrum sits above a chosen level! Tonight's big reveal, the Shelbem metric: 5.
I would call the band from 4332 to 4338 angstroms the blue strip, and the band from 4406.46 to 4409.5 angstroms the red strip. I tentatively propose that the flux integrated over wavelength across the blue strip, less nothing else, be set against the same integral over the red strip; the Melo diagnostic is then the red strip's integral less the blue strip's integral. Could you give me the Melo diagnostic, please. -33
